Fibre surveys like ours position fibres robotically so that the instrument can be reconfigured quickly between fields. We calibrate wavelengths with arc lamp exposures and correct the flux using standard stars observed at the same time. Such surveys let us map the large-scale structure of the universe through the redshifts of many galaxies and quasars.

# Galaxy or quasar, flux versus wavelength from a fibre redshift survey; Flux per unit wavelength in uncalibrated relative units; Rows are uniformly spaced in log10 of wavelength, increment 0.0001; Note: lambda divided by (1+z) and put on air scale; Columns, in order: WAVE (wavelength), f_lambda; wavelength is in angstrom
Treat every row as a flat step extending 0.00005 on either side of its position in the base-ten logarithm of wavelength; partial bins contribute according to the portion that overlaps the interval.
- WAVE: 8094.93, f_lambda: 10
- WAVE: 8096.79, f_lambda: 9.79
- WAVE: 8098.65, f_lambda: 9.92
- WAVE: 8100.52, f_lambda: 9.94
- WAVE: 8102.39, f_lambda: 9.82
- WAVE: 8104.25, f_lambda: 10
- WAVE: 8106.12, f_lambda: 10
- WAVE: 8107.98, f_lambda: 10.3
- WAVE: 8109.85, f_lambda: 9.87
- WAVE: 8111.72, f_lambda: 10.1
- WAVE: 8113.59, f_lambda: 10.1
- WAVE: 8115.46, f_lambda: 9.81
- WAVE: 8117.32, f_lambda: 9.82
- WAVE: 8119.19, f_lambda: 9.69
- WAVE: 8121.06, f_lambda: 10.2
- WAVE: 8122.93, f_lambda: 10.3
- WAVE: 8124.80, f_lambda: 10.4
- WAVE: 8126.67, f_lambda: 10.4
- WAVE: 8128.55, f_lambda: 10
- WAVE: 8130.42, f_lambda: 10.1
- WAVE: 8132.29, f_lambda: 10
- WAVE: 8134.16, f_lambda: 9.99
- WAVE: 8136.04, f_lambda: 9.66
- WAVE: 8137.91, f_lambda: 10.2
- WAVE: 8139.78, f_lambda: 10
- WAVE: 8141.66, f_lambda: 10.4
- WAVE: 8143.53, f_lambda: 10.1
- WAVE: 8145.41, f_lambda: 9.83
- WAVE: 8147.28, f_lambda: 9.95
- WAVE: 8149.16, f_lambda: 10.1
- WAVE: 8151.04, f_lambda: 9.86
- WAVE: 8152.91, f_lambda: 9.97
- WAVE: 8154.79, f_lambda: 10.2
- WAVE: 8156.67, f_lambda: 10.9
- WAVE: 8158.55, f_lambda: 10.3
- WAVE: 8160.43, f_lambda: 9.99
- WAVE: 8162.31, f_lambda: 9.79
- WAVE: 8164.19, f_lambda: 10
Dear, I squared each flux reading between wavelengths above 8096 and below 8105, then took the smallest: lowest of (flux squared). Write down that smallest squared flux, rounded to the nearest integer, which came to 96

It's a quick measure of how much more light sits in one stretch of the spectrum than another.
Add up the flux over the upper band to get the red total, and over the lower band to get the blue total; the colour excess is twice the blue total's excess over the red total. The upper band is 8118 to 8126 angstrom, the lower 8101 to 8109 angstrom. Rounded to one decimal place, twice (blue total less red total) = -0.9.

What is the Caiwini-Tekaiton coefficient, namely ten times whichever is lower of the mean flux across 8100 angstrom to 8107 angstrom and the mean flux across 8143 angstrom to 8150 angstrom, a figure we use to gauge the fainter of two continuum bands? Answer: 99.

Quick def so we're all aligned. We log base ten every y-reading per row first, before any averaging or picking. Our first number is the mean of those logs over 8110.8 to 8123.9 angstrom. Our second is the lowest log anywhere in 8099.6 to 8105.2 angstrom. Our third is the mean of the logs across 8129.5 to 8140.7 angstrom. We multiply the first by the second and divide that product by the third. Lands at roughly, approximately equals 0.99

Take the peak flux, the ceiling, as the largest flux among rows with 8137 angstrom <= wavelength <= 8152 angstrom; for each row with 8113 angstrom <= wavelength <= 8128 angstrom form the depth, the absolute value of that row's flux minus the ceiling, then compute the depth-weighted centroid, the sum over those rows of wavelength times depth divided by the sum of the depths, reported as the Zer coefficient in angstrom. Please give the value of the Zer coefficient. 8117.5 angstrom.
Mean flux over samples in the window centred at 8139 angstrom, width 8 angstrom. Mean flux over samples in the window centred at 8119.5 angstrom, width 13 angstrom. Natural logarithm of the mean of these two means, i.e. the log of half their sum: 2.31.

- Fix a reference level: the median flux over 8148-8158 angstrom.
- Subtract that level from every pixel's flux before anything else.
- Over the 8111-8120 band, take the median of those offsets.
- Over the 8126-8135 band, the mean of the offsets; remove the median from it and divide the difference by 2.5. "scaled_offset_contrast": 0.11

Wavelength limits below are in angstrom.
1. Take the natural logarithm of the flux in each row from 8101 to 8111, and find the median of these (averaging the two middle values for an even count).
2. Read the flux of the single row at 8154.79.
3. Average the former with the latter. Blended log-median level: 6.25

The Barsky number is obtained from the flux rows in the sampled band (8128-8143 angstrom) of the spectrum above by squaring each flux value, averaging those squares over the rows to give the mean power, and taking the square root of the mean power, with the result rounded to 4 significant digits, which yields 10.05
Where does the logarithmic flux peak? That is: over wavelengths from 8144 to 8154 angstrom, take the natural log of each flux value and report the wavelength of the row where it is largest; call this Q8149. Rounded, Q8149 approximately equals 8149.16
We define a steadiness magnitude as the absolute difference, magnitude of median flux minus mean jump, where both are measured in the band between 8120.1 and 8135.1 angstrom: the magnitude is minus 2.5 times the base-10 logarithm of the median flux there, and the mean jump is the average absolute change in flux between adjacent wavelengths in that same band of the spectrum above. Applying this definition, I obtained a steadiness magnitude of 2.63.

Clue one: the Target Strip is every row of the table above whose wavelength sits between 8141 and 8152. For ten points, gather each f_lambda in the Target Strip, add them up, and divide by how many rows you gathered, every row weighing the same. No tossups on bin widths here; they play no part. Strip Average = 10.04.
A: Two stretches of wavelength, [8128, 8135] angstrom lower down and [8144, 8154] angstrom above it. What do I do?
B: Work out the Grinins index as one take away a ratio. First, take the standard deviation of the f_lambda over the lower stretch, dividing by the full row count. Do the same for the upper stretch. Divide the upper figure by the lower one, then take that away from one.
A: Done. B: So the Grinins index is -1.1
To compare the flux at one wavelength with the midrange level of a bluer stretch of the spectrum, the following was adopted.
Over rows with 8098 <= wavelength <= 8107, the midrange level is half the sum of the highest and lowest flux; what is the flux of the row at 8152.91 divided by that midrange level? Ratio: 1.01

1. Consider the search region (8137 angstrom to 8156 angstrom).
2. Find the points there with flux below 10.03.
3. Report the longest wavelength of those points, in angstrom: 8152.91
